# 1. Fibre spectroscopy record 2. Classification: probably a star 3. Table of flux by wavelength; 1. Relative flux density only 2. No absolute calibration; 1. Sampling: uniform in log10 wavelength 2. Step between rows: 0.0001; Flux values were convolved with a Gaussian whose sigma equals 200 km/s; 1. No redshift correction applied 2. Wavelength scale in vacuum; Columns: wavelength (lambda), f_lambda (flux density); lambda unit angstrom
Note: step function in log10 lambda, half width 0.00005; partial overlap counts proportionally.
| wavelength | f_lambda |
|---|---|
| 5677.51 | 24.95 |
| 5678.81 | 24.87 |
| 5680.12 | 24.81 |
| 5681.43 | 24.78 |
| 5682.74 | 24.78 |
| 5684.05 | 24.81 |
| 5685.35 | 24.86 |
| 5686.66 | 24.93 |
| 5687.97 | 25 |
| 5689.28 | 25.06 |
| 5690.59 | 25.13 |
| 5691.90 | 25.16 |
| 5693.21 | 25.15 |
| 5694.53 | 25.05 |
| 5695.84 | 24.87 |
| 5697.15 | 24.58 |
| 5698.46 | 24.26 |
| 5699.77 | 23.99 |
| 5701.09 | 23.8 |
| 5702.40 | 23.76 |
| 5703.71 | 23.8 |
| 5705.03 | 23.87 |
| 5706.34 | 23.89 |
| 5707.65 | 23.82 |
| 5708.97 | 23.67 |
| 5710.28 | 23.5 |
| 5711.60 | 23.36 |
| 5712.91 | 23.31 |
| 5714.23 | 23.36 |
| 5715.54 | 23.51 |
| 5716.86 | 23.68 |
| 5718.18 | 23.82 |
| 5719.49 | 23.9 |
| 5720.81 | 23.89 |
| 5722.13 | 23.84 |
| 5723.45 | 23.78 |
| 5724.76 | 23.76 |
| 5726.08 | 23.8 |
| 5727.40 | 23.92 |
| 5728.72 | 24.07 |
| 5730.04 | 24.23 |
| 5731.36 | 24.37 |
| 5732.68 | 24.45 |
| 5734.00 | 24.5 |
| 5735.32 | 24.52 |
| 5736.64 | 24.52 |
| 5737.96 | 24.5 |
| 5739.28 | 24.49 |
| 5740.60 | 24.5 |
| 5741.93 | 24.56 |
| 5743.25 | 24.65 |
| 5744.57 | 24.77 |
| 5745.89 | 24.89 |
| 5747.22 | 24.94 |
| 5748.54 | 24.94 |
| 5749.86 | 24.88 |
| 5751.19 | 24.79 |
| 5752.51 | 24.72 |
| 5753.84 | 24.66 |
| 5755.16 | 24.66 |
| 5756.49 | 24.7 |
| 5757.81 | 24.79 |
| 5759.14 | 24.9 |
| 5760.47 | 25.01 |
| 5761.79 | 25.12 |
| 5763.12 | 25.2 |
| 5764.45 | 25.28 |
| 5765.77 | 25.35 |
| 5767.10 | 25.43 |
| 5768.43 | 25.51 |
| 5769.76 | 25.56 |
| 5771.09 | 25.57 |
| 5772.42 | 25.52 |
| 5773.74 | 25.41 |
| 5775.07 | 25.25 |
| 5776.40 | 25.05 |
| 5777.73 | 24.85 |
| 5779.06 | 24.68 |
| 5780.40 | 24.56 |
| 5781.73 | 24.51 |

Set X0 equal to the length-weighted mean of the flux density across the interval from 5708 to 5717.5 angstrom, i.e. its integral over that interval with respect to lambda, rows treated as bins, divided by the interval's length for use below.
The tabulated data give 23.5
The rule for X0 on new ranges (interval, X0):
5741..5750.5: 24.8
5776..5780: 24.8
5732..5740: 24.5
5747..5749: 25.0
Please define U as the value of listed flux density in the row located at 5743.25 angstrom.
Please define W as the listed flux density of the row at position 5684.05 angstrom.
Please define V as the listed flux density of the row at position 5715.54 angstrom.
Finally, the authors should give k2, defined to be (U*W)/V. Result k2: 26.0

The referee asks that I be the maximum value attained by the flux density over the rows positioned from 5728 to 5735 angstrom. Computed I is 24.5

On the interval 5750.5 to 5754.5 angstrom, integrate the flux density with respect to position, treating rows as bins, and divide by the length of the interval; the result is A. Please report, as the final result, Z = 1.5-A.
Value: -23.2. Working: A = 24.7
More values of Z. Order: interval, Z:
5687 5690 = -23.5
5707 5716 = -22.0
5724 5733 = -22.6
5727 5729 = -22.5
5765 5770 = -24.0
